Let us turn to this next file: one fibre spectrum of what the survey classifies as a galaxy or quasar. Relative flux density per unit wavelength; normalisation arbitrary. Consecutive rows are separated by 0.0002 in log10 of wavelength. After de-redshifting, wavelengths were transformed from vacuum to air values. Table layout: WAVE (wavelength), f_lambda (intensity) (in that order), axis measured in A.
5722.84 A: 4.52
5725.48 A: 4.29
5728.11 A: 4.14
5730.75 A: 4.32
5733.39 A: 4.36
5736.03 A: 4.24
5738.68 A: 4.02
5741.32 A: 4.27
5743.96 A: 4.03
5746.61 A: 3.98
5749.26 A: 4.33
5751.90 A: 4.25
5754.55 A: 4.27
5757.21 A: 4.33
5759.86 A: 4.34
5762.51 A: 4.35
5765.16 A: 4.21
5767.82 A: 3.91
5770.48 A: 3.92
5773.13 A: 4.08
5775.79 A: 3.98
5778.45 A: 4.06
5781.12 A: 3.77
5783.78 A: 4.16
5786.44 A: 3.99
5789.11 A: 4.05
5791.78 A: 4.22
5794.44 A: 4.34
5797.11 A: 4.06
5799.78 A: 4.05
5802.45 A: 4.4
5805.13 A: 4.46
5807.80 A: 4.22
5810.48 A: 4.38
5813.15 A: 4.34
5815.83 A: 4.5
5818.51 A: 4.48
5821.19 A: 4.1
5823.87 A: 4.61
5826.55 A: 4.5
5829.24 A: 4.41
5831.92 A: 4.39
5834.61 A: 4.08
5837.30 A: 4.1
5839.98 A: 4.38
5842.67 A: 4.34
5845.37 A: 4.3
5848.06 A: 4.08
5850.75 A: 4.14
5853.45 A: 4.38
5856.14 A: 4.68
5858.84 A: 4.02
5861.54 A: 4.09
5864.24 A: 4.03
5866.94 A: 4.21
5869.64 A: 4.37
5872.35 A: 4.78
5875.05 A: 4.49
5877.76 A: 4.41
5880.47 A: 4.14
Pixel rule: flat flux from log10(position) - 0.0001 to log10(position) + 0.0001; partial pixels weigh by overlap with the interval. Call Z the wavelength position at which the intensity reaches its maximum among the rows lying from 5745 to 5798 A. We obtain 5762.51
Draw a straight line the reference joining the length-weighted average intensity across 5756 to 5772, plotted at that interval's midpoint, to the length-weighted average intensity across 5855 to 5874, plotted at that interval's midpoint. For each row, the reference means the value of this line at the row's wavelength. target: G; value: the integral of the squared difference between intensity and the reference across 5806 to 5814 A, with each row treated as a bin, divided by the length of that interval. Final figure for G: 0.01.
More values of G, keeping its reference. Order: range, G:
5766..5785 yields 0.06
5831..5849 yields 0.02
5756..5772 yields 0.04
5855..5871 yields 0.06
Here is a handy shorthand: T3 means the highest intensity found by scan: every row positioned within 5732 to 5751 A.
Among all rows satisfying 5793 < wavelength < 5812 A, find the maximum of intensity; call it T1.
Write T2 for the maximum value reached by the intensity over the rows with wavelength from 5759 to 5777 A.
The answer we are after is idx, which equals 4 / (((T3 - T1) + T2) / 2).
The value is 1.88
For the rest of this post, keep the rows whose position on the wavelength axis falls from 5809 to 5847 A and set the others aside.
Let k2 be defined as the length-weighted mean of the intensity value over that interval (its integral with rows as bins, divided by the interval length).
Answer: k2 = 4.35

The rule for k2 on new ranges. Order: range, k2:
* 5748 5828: 4.22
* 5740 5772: 4.18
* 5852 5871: 4.25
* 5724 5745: 4.21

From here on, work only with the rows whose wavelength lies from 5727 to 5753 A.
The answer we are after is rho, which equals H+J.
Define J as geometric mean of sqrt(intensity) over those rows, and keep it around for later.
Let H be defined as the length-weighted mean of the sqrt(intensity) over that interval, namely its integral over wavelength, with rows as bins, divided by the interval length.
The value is 4.10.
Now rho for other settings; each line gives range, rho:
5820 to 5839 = 4.15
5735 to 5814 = 4.08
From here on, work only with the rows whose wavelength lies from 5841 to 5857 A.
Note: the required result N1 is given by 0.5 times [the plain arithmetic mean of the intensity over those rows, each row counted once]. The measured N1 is 2.16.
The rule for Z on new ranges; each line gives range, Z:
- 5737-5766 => 5762.51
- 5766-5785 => 5783.78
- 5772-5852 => 5823.87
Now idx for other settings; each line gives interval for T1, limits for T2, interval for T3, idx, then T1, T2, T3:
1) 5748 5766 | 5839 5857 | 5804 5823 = 1.66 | 4.35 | 4.68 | 4.5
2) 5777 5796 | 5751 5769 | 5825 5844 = 1.77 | 4.34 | 4.35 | 4.5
